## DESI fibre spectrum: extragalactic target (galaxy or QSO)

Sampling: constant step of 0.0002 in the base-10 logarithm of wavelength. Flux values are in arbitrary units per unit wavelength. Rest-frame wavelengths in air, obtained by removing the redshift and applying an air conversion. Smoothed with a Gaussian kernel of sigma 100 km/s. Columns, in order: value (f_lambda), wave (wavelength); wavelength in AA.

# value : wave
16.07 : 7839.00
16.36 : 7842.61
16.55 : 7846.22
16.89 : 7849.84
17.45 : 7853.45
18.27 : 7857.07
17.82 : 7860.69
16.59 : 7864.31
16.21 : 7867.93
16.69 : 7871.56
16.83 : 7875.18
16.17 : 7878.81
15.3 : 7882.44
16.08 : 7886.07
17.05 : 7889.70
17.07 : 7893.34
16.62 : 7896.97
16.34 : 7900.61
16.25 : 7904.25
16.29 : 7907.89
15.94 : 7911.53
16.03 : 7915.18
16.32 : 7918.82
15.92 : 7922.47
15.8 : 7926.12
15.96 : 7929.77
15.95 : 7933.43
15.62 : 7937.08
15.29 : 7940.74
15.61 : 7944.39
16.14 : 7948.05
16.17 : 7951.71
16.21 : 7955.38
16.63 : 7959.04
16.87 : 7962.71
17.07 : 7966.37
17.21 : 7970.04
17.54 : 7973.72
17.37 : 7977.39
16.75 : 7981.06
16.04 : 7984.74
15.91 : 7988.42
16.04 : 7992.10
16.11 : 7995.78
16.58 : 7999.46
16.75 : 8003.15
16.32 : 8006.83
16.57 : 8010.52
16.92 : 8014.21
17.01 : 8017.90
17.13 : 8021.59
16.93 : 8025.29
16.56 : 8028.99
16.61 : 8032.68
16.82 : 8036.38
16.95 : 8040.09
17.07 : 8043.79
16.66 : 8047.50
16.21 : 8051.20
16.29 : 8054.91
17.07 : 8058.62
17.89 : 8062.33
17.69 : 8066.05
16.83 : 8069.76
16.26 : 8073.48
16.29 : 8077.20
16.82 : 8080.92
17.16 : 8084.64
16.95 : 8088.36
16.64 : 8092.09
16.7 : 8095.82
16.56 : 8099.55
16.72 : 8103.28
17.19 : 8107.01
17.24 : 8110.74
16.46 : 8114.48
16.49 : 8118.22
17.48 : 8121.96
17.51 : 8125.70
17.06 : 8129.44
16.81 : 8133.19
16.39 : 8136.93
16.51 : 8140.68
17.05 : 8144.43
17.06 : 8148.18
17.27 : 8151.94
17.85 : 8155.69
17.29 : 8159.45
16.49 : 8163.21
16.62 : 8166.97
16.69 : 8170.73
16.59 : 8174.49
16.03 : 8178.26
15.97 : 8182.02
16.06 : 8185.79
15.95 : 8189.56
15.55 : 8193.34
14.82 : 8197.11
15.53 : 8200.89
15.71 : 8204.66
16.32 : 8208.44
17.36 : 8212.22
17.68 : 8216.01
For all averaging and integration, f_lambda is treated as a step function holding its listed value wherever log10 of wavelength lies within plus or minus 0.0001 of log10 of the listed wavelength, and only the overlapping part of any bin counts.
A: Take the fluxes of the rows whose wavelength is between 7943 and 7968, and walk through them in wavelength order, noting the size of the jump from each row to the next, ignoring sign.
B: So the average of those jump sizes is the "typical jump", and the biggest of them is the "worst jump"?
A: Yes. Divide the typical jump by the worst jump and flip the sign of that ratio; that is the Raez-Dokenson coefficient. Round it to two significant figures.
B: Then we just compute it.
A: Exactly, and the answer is -0.46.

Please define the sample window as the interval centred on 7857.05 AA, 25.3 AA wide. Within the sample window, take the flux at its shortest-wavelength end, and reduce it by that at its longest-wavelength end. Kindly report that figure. 0.34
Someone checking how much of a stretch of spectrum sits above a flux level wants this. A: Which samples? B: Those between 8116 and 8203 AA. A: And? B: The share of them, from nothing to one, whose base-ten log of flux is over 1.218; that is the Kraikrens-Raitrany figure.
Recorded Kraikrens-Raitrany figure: 0.5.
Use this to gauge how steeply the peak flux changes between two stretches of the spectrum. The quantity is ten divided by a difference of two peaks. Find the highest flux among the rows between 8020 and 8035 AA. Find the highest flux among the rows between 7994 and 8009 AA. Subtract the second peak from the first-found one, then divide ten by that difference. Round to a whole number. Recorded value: 26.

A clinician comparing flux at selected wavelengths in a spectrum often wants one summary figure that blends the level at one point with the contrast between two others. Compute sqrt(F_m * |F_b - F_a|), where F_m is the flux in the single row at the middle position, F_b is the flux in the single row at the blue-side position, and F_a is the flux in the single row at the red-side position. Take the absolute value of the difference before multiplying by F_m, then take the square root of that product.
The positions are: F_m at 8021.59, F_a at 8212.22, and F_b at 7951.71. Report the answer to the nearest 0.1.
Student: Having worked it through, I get 4.5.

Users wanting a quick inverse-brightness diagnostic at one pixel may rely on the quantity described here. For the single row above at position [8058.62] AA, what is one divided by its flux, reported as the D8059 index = 0.059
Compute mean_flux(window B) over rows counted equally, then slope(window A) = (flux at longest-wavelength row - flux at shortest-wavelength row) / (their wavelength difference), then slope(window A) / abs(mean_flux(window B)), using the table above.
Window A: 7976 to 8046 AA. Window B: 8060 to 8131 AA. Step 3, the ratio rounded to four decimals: -0.0003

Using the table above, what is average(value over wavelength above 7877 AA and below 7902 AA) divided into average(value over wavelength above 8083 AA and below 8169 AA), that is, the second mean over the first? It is 1.03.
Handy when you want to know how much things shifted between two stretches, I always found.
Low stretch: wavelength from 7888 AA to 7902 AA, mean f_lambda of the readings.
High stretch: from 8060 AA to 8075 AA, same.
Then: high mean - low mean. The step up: 0.40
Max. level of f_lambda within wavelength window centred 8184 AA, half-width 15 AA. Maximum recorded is 16.69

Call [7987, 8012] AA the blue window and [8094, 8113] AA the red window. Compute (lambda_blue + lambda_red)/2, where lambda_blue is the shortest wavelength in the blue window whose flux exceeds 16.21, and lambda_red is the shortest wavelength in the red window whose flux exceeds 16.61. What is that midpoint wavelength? 8047.6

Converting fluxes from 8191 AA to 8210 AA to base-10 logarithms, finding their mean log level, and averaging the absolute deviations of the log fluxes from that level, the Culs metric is 0.0095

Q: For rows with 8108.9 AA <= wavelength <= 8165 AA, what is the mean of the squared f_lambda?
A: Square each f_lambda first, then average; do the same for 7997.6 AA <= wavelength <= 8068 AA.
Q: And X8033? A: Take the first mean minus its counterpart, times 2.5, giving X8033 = 13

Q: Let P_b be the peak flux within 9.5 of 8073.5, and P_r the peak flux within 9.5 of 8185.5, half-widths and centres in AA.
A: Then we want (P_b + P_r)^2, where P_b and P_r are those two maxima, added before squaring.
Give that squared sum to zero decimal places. 1139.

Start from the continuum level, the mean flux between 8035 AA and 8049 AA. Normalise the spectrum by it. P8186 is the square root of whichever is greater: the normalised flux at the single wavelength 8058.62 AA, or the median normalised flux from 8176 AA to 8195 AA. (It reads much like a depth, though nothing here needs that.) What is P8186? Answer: 1.006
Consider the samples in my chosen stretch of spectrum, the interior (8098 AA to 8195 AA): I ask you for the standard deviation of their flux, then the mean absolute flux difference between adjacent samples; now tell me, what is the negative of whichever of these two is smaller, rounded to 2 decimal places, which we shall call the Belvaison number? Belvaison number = -0.32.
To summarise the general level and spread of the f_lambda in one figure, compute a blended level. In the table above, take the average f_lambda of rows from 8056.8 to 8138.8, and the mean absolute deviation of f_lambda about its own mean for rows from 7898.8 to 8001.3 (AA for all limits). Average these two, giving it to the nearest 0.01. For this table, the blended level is 8.67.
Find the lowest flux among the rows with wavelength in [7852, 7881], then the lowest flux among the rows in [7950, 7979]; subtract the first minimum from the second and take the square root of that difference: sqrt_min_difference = 0.0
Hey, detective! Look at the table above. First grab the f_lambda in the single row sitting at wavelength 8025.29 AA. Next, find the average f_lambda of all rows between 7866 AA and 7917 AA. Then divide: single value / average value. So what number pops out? 1.04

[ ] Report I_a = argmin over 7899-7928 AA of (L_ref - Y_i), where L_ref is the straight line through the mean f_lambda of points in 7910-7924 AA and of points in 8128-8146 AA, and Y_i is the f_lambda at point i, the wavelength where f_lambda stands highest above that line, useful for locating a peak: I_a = 7900.61 AA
